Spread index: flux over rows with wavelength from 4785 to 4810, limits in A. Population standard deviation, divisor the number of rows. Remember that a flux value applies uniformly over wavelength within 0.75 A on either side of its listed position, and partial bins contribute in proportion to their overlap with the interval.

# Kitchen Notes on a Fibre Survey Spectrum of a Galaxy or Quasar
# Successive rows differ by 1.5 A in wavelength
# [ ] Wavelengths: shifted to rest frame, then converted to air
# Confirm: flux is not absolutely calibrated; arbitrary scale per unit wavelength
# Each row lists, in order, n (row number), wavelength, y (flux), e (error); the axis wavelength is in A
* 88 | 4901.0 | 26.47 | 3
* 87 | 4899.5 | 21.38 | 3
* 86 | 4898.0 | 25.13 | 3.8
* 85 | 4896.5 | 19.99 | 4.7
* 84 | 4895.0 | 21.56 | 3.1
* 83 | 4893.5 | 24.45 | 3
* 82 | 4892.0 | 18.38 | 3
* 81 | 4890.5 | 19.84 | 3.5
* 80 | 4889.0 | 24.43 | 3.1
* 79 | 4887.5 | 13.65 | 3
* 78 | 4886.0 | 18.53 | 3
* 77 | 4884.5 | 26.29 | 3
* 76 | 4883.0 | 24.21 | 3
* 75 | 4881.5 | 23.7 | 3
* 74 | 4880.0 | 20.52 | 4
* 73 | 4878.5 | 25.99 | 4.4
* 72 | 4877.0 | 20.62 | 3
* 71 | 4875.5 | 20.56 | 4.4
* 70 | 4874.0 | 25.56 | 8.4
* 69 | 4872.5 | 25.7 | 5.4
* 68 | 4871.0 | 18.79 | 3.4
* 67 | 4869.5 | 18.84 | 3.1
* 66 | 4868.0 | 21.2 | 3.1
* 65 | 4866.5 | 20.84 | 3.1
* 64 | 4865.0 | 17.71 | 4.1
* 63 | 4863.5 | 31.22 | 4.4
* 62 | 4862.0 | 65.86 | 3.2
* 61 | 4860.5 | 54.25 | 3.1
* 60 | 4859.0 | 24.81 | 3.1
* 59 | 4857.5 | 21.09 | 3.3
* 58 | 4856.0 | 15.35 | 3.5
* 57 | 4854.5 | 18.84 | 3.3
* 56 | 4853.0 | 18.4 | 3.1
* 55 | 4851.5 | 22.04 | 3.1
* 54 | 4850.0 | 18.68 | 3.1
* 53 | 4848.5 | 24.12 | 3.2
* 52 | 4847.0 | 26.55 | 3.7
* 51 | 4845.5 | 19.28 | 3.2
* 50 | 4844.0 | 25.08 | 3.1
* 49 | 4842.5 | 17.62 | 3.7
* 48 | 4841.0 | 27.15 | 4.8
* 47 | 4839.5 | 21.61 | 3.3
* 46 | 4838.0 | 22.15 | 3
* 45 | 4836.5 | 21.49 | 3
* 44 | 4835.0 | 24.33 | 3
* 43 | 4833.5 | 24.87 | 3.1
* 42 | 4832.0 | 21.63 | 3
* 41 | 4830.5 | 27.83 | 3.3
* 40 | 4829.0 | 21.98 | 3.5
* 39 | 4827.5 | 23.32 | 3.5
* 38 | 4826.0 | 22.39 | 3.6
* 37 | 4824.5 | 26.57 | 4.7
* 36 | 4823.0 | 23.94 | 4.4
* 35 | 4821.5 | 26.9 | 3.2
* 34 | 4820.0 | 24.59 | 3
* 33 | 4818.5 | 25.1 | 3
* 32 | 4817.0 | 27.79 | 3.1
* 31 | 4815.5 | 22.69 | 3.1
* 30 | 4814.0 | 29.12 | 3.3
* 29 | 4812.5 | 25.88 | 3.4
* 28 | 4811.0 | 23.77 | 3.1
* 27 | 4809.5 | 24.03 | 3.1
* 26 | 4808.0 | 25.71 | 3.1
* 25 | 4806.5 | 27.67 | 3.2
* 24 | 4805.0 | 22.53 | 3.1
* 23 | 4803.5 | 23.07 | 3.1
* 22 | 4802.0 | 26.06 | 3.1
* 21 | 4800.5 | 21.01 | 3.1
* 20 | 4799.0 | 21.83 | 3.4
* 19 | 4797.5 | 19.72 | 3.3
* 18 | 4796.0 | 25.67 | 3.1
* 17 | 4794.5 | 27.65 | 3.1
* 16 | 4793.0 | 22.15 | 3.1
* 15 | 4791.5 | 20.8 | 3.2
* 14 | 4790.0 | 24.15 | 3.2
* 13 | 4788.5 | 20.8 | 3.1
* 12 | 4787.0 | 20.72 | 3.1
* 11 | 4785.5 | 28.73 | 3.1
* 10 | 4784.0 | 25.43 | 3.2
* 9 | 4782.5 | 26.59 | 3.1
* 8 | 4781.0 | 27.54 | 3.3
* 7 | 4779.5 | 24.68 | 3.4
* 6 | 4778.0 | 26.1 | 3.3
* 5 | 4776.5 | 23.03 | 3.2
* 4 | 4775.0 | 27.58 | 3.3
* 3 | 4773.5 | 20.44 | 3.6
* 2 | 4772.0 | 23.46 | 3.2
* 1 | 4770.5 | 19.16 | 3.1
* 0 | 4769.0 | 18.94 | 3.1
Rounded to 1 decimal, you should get 2.7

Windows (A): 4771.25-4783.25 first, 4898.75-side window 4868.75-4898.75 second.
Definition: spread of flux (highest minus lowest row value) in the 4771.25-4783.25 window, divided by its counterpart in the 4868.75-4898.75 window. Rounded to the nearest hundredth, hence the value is 0.56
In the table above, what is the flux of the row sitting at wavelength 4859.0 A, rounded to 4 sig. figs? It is 24.81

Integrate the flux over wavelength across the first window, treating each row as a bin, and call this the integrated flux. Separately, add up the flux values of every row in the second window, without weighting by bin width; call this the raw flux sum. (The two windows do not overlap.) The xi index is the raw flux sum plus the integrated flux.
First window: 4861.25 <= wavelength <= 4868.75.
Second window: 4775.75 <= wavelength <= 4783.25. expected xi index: 363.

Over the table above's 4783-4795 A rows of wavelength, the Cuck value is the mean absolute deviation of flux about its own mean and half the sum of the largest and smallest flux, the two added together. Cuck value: 27.4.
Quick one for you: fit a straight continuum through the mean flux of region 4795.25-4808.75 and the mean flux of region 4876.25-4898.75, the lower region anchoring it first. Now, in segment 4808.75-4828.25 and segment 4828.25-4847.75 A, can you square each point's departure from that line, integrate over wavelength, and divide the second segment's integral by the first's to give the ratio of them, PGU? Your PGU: 1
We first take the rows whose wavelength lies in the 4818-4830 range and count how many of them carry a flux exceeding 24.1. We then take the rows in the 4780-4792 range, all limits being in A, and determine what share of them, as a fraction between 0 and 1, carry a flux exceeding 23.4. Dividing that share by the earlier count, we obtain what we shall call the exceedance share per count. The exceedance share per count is 0.16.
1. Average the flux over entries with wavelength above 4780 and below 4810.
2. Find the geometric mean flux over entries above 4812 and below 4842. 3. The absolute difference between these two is 0.36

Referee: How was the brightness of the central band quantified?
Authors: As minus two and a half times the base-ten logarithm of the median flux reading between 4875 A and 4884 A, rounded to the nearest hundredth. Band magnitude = -3.36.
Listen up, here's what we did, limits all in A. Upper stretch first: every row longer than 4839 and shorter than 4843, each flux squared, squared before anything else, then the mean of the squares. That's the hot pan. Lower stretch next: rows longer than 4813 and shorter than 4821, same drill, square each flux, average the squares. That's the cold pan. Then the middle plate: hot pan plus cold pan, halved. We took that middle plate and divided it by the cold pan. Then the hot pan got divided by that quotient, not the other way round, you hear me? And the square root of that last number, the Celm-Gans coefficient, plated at 24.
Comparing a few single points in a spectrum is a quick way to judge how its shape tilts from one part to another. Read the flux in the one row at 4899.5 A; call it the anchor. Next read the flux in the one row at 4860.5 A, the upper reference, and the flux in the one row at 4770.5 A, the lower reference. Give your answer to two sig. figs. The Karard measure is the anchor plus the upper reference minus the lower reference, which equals 56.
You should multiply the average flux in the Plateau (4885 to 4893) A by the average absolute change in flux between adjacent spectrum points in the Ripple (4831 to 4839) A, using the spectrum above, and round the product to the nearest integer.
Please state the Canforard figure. 35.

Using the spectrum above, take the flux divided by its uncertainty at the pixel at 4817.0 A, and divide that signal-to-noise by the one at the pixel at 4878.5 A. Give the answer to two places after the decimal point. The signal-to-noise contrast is 1.52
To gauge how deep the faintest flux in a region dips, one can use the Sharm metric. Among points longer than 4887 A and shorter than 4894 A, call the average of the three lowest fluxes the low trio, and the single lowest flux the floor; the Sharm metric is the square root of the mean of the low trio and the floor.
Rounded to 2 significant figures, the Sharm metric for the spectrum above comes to 3.9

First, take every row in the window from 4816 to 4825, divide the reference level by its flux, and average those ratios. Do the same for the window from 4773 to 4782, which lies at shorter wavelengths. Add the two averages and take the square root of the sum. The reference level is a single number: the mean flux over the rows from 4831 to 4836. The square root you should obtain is 1.37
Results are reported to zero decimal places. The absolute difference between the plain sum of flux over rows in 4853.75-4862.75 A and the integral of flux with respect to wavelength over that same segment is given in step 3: 100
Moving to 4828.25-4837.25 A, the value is 71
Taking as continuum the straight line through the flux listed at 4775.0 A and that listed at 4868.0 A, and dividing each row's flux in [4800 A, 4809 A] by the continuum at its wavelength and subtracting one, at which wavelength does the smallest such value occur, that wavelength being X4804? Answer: 4800.5 A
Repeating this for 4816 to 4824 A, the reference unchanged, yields 4823.0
